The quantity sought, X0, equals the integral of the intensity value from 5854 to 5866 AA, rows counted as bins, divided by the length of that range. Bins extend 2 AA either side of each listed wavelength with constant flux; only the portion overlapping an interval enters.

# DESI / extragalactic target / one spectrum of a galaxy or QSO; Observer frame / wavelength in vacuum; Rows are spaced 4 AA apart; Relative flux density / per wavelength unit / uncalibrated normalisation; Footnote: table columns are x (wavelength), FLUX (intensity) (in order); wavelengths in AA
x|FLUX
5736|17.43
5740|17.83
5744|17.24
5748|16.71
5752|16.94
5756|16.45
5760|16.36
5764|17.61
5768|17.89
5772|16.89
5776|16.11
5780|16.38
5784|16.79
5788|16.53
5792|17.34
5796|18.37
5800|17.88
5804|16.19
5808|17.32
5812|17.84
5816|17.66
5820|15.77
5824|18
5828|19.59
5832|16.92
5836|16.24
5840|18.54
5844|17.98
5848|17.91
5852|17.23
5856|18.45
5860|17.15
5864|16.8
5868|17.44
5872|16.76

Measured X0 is 17.47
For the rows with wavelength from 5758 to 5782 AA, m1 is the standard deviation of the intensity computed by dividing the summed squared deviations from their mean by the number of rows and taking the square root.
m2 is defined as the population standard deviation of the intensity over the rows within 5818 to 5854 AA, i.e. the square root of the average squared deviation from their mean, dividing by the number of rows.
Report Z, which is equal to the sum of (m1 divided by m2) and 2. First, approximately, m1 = 0.67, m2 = 1.11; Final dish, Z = 2.60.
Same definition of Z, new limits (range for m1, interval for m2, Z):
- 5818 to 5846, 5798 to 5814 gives 3.82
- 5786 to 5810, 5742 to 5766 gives 3.69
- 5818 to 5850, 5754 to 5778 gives 3.77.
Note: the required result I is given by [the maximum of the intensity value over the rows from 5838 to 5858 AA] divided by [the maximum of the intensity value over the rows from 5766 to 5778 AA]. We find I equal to 1.04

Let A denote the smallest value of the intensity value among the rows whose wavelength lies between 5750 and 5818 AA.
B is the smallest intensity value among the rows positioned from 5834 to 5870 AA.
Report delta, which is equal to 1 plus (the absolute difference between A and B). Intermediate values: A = 16.11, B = 16.24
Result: 1.13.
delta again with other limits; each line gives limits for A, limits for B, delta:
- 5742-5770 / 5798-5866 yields 1.59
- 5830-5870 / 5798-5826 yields 1.47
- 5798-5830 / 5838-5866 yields 2.03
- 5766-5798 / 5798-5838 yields 1.34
